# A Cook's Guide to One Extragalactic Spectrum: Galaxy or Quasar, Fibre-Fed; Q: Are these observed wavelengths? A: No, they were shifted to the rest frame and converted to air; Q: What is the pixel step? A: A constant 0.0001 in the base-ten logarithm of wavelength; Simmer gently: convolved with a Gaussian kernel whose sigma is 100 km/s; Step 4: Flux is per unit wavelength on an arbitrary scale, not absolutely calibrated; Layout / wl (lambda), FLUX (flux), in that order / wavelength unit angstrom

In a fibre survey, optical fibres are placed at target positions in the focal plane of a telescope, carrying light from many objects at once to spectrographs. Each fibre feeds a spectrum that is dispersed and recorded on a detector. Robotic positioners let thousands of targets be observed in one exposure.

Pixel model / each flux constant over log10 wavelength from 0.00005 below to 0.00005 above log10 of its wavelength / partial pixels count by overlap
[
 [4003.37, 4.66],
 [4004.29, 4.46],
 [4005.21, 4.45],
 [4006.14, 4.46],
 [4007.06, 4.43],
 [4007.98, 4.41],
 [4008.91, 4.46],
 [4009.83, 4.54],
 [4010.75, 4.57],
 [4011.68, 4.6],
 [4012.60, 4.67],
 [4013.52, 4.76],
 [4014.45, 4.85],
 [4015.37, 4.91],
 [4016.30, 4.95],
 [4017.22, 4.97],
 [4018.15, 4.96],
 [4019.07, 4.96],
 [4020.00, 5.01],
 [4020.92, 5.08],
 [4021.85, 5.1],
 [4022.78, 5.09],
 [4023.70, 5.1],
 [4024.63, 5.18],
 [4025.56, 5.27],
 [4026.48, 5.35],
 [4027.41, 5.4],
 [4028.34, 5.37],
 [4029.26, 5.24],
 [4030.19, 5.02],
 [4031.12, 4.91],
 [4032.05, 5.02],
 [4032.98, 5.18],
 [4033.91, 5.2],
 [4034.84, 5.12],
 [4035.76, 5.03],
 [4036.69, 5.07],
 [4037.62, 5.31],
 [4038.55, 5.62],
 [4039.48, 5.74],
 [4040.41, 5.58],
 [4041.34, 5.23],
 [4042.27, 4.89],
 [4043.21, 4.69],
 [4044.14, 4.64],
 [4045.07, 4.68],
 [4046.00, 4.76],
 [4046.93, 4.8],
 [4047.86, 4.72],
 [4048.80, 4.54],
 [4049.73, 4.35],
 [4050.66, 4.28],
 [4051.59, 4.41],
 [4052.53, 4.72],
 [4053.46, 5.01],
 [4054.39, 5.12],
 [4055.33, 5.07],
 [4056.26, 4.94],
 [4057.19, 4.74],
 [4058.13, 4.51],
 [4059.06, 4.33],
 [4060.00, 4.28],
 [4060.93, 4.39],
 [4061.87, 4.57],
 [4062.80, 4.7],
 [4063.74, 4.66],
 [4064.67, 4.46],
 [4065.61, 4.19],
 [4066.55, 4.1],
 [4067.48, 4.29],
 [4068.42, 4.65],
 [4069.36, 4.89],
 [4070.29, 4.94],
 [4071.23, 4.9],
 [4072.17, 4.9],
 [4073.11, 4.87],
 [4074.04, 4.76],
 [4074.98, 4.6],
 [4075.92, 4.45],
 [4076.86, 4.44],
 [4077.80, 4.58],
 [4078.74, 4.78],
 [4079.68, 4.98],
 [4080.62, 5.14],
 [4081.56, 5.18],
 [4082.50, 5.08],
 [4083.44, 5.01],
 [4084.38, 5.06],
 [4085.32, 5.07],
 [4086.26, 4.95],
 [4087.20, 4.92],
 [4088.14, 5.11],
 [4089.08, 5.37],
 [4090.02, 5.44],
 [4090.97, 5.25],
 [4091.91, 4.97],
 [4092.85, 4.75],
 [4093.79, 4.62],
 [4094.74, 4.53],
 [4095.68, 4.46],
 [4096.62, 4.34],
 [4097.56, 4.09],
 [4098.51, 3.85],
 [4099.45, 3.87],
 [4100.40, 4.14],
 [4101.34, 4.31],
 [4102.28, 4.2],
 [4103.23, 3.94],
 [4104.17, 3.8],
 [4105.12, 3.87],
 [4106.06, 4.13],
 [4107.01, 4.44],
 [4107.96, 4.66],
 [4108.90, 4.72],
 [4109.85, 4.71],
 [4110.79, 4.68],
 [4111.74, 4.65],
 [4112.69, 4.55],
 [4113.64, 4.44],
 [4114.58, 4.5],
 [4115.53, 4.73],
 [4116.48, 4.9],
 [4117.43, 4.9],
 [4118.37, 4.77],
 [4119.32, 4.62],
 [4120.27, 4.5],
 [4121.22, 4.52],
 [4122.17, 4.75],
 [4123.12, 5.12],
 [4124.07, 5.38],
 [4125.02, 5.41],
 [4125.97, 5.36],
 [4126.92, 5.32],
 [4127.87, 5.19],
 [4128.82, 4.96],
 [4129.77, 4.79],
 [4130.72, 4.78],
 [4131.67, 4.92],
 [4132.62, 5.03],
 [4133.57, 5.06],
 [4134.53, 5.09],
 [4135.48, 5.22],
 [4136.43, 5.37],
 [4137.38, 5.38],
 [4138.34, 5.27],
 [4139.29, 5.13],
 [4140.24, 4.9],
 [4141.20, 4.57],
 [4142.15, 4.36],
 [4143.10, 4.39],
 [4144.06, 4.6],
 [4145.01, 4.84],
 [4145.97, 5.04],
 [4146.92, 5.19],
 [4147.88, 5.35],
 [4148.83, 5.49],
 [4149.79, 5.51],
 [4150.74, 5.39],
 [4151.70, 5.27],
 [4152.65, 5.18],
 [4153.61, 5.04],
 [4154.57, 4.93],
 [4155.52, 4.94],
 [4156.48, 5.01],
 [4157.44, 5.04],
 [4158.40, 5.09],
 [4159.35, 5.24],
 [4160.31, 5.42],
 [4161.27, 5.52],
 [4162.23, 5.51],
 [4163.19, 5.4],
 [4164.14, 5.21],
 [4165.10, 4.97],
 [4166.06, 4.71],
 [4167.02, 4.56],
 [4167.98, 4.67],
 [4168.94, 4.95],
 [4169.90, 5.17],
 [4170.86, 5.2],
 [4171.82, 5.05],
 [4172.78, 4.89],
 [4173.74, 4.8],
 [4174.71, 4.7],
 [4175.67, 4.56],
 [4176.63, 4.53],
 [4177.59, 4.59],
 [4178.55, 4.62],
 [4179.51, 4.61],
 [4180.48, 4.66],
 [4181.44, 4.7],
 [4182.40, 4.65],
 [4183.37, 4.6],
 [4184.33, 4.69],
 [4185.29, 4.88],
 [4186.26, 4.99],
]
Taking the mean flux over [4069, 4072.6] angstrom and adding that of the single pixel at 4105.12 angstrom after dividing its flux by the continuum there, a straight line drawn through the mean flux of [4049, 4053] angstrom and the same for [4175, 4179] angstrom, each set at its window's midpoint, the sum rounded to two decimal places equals 5.77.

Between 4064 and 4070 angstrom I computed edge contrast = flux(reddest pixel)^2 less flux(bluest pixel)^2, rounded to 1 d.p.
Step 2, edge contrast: 4.0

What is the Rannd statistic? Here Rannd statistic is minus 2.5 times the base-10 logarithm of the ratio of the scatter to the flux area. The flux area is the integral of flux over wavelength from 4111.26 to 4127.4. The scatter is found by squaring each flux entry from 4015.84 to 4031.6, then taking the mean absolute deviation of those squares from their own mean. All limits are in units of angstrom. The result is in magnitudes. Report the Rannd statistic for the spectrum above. 4.40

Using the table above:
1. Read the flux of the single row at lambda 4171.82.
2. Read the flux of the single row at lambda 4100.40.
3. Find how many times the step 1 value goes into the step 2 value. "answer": 0.82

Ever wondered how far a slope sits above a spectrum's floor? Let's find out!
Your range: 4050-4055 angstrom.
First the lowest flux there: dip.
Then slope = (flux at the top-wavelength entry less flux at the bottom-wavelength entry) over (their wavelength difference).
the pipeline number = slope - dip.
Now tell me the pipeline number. -4.1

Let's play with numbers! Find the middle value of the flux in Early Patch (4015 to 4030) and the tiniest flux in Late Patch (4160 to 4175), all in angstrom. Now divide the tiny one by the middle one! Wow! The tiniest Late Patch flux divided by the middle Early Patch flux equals 0.89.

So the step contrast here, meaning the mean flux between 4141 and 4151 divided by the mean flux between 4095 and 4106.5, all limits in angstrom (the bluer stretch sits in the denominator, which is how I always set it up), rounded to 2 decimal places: 1.22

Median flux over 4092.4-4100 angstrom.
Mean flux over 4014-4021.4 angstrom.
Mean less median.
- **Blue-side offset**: 0.56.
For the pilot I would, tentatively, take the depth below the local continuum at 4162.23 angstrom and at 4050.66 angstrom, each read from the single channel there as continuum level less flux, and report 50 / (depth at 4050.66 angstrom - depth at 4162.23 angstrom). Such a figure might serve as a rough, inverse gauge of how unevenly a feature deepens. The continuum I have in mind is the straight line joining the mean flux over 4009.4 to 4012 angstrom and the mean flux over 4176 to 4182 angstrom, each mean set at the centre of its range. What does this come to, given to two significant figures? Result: 42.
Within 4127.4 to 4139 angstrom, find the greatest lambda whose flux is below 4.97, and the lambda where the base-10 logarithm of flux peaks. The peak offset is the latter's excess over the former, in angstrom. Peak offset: 5.7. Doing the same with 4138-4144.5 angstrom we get -5.7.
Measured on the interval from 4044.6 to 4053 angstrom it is -5.6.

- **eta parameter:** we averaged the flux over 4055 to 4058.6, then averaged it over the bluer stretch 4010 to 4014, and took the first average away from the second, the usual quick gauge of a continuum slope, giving -0.17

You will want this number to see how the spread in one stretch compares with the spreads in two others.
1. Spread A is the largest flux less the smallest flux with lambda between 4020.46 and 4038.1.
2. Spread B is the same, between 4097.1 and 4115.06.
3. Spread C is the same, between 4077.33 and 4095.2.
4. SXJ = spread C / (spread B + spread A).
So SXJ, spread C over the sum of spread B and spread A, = 0.65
